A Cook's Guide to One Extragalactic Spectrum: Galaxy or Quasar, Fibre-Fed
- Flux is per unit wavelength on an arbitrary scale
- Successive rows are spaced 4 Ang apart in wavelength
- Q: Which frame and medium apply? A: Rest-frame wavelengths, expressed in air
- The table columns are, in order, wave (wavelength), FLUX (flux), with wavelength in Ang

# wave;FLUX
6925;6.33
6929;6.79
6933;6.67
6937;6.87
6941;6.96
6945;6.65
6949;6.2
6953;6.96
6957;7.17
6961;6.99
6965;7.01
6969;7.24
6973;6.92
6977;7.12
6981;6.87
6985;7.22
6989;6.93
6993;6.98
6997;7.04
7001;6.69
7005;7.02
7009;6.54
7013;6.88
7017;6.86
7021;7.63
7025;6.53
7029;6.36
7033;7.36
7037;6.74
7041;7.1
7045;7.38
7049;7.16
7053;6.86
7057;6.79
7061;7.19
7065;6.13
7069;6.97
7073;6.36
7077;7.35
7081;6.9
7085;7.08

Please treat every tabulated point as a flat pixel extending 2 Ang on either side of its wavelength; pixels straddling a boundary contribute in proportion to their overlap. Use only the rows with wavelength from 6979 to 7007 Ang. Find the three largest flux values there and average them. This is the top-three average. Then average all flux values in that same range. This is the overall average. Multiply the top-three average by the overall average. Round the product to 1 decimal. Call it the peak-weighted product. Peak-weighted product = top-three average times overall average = 49.4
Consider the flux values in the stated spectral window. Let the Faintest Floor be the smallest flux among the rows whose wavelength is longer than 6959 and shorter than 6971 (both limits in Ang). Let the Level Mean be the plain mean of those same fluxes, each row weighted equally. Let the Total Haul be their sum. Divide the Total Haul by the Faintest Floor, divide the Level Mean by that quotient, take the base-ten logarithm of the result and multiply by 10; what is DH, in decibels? 3.67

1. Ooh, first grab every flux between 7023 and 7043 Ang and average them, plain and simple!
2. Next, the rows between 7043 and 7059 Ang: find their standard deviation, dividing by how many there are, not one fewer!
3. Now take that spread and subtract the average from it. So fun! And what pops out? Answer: -6.58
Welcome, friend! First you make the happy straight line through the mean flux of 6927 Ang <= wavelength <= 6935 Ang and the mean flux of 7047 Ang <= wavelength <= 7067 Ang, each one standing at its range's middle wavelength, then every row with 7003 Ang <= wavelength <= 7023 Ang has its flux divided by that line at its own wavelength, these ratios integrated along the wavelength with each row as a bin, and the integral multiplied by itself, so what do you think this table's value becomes 423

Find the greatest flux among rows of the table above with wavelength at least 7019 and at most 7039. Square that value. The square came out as 58.2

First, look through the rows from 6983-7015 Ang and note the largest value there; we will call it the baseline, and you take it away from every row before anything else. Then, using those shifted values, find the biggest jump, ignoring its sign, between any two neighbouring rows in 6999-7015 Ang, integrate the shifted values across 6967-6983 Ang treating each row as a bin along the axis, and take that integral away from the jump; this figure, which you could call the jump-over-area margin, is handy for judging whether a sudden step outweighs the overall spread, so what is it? 3.4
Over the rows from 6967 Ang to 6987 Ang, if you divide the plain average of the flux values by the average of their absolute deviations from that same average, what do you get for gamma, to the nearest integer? 49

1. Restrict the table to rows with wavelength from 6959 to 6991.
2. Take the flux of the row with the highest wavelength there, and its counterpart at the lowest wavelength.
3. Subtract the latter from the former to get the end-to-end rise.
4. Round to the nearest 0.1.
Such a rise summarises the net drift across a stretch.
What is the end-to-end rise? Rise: -0.1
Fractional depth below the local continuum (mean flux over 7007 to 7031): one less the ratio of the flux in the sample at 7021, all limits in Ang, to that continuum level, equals -0.12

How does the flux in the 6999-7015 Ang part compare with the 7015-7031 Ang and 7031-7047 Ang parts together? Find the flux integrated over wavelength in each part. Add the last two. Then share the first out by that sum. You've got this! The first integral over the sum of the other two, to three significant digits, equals 0.485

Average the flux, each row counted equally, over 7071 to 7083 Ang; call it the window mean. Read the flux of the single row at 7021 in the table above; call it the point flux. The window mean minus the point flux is -0.76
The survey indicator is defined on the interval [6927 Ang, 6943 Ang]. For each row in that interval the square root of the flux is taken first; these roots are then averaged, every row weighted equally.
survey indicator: 2.61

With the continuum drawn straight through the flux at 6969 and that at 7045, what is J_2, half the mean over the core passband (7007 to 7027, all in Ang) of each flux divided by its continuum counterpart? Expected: 0.470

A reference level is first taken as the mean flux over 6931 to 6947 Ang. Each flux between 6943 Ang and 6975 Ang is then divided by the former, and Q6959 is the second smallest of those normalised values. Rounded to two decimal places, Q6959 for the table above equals 0.98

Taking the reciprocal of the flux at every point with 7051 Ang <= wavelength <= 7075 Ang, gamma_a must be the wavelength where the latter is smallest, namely 7061 Ang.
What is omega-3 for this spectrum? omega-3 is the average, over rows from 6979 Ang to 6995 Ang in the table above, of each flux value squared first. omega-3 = 49.0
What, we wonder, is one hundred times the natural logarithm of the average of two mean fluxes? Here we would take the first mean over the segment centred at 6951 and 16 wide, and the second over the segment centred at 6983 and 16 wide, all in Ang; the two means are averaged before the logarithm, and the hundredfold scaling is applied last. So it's 193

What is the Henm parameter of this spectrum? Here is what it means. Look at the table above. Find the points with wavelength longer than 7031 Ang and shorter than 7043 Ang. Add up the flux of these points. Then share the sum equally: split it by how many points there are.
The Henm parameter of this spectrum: 7.07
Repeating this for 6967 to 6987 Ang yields 7.07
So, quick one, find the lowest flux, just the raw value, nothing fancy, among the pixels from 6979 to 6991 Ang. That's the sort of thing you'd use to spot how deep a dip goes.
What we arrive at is 6.87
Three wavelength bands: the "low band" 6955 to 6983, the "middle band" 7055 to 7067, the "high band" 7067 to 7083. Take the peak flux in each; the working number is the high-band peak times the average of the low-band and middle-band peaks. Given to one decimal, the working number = 53.0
